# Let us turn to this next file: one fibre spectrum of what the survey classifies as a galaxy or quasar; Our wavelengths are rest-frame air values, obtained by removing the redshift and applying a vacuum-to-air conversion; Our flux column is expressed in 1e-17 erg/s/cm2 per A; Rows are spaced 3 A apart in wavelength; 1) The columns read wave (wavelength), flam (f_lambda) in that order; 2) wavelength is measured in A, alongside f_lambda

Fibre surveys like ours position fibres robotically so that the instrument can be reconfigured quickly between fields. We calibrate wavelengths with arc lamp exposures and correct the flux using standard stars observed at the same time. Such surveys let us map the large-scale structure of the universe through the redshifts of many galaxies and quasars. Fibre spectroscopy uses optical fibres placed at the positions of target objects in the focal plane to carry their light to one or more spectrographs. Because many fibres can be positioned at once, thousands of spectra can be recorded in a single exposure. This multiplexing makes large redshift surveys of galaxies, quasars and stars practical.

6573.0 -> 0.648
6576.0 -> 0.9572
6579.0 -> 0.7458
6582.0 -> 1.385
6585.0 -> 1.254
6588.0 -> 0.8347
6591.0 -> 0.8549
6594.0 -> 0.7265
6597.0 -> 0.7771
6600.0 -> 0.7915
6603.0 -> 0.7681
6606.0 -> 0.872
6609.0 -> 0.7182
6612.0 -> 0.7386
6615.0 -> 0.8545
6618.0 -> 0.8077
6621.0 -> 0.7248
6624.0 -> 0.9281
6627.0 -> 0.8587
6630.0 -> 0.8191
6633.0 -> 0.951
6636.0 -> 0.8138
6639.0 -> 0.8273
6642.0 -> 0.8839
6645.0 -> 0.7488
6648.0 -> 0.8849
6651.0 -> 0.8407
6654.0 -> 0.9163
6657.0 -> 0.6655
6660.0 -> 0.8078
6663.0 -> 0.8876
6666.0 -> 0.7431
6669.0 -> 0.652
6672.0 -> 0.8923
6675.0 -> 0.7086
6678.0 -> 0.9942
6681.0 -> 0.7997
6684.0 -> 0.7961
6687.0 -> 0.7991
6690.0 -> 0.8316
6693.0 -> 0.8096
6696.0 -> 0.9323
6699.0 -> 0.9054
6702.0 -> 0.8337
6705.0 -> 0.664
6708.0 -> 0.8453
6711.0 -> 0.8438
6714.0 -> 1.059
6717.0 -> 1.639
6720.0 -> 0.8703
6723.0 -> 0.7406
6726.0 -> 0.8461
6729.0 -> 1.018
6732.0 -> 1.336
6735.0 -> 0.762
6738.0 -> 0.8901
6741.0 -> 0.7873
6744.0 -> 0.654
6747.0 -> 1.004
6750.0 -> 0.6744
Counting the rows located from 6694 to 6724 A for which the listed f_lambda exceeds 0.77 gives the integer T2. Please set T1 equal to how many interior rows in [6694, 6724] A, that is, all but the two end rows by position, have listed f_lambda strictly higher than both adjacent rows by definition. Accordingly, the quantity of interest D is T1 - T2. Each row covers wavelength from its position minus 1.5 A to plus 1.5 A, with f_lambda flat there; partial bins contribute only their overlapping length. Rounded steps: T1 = 2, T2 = 8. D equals -6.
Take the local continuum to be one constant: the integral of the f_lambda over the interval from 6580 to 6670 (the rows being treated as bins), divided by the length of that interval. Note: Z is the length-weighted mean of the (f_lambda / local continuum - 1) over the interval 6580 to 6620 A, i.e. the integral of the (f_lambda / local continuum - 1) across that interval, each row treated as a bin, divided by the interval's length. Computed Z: 0.032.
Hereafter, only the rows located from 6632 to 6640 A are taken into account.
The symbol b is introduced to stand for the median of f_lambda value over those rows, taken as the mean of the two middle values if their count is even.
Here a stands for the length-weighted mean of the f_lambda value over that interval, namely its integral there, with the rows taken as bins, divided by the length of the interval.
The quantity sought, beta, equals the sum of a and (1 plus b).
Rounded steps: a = 0.86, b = 0.83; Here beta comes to 2.7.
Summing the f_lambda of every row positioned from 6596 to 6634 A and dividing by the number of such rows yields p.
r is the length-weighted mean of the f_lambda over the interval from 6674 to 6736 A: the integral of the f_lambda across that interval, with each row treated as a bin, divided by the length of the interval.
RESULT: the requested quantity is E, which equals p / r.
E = 0.90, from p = 0.82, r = 0.91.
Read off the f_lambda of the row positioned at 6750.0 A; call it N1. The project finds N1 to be 0.6744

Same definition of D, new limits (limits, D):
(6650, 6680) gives -3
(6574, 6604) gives -4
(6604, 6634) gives -5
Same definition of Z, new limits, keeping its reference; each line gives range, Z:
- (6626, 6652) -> 0.003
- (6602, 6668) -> -0.030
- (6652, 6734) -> 0.044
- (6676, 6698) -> 0.006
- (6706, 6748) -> 0.119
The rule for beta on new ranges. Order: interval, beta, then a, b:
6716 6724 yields 2.9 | 1.07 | 0.87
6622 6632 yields 2.7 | 0.87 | 0.86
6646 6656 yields 2.7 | 0.86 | 0.88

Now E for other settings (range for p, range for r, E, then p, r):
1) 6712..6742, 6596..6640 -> 1.22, 0.99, 0.82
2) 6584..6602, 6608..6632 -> 1.08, 0.87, 0.81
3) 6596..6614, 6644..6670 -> 0.97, 0.78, 0.80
